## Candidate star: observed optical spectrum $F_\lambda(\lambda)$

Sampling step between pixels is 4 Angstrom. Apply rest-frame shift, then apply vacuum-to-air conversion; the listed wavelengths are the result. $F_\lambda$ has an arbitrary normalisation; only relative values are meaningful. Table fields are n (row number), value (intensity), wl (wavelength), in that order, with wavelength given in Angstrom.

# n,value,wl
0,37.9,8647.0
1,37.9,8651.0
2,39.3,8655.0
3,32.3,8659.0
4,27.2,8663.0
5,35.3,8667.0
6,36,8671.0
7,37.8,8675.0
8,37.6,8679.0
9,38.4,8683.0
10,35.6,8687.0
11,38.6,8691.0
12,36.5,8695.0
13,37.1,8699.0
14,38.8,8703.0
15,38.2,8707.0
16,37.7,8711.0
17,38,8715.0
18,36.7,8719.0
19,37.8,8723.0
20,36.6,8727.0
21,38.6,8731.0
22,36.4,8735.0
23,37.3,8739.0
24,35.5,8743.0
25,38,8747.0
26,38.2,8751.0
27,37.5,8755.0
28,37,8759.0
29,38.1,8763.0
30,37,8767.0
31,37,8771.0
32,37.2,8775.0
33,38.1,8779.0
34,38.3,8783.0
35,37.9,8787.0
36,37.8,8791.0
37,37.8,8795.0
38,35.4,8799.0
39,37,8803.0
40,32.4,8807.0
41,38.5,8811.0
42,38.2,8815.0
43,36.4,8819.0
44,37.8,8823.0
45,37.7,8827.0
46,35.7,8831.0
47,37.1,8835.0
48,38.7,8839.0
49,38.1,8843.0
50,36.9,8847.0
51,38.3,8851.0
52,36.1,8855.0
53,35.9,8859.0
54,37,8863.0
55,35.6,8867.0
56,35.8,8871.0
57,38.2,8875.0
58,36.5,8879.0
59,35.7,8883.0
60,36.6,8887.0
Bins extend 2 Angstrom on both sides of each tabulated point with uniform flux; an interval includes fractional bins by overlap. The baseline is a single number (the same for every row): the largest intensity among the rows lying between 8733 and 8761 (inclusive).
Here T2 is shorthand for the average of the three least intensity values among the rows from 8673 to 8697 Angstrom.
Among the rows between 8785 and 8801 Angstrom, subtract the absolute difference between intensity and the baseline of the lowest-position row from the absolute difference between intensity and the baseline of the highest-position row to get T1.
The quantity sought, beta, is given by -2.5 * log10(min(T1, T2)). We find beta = -1.0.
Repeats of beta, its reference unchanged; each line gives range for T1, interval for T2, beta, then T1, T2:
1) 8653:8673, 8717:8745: -0.1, 1.10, 36.2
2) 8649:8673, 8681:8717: -0.7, 1.90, 36.4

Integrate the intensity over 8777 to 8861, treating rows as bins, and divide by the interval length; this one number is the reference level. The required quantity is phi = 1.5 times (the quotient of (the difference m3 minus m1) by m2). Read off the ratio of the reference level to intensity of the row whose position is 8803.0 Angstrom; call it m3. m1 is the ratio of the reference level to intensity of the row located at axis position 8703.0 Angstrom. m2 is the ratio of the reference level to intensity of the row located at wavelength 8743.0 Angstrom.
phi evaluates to 0.07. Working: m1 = 0.957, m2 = 1.05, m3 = 1.00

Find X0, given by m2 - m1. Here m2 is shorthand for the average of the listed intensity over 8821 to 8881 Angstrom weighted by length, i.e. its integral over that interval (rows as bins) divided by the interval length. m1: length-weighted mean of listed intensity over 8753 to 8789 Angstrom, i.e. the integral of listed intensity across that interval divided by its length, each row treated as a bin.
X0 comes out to -0.5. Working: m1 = 37.6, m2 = 37.0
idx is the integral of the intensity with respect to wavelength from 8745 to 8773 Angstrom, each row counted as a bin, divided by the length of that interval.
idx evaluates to 37.5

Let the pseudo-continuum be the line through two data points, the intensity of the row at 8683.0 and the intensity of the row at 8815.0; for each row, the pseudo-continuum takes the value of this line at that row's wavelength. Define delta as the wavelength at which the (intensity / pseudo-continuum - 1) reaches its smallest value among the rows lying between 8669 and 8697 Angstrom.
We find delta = 8687.0 Angstrom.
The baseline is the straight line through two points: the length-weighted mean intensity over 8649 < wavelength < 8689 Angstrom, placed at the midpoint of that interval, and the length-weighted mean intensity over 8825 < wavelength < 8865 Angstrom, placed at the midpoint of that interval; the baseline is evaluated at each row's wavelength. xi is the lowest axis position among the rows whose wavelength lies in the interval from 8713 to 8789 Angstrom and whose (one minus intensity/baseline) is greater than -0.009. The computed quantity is 8735.0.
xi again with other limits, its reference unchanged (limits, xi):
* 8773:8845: 8799.0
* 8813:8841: 8819.0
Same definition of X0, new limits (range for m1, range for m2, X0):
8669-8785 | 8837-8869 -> -0.4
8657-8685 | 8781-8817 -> 2.1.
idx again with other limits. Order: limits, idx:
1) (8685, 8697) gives 36.9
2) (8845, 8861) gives 36.8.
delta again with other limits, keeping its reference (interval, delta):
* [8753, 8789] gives 8759.0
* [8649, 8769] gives 8663.0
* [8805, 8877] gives 8807.0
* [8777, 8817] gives 8807.0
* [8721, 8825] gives 8807.0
